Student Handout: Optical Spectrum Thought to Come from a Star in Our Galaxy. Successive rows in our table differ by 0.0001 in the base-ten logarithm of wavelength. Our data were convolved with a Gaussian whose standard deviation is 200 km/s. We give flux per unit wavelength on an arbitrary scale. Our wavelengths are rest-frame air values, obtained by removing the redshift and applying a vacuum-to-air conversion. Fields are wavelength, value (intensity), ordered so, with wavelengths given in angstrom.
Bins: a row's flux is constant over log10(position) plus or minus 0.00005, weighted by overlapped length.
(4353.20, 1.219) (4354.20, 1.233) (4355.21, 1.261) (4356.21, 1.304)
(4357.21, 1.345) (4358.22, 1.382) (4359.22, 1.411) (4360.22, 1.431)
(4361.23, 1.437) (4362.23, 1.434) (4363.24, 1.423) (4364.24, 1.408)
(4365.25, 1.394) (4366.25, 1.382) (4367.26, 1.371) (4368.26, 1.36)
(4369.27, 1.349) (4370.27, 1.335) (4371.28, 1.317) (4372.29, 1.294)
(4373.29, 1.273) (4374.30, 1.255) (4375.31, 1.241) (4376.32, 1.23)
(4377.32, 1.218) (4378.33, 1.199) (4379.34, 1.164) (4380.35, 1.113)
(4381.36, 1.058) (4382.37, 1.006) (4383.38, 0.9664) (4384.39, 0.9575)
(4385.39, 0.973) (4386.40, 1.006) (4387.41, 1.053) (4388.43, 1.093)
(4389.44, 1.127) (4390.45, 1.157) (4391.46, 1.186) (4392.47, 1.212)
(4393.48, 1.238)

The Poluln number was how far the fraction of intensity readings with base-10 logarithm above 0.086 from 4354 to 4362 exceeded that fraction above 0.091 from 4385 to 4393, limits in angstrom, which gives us 1.0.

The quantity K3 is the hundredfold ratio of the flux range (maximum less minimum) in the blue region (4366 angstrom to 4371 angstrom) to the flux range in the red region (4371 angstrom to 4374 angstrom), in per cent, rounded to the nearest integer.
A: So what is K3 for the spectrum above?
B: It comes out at 107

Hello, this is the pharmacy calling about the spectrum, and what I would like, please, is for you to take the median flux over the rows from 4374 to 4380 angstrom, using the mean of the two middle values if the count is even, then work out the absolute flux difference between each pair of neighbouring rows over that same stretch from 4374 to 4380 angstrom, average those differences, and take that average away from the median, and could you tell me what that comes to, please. 1.21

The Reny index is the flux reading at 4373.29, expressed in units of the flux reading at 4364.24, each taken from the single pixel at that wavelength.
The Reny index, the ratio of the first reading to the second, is 0.90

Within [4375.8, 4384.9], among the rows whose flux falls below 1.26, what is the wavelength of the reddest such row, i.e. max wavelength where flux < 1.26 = 4384.39 angstrom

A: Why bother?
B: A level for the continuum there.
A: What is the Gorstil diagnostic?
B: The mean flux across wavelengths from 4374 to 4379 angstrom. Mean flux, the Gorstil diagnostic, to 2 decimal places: 1.23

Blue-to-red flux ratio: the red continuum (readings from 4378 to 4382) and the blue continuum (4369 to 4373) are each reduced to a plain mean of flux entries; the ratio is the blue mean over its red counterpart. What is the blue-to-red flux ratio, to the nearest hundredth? 1.17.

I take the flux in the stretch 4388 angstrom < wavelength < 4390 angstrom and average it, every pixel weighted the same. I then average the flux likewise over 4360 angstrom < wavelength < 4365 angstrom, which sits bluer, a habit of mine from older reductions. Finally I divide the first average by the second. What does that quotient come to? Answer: 0.78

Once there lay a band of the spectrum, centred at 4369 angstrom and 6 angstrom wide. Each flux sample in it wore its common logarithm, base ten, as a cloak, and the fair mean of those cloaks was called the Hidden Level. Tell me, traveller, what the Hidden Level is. 0.13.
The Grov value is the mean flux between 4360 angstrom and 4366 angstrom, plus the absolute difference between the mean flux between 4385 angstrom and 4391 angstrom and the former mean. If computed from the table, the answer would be 1.77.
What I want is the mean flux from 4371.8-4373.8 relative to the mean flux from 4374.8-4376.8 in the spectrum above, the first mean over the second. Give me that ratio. 1.04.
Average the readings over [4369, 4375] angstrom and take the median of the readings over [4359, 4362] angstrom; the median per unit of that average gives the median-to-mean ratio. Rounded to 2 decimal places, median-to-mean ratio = 1.10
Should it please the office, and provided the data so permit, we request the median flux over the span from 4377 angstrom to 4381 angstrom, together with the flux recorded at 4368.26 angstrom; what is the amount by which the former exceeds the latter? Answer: -0.18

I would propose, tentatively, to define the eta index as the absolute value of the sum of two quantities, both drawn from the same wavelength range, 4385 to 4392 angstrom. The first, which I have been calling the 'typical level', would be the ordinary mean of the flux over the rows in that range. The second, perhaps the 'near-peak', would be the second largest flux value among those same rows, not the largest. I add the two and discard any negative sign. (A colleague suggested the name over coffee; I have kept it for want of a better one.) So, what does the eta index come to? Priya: 2.2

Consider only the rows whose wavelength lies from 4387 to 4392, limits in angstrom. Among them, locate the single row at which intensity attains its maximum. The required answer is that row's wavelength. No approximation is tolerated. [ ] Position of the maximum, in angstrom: 4391.46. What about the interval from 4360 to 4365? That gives 4361.23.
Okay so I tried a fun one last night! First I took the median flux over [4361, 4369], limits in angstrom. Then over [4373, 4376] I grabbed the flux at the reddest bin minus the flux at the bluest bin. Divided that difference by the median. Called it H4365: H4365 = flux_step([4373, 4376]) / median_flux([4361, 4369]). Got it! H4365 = -0.02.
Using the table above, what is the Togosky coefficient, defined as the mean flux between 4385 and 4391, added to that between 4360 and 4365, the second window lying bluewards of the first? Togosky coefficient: 2.49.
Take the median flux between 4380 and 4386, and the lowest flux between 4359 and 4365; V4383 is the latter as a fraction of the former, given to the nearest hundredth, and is 1.42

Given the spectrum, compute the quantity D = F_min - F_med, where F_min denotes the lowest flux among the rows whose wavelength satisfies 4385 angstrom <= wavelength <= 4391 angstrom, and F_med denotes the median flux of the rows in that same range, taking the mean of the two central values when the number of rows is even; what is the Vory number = -0.10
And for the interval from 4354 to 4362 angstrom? -0.13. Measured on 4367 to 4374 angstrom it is -0.06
